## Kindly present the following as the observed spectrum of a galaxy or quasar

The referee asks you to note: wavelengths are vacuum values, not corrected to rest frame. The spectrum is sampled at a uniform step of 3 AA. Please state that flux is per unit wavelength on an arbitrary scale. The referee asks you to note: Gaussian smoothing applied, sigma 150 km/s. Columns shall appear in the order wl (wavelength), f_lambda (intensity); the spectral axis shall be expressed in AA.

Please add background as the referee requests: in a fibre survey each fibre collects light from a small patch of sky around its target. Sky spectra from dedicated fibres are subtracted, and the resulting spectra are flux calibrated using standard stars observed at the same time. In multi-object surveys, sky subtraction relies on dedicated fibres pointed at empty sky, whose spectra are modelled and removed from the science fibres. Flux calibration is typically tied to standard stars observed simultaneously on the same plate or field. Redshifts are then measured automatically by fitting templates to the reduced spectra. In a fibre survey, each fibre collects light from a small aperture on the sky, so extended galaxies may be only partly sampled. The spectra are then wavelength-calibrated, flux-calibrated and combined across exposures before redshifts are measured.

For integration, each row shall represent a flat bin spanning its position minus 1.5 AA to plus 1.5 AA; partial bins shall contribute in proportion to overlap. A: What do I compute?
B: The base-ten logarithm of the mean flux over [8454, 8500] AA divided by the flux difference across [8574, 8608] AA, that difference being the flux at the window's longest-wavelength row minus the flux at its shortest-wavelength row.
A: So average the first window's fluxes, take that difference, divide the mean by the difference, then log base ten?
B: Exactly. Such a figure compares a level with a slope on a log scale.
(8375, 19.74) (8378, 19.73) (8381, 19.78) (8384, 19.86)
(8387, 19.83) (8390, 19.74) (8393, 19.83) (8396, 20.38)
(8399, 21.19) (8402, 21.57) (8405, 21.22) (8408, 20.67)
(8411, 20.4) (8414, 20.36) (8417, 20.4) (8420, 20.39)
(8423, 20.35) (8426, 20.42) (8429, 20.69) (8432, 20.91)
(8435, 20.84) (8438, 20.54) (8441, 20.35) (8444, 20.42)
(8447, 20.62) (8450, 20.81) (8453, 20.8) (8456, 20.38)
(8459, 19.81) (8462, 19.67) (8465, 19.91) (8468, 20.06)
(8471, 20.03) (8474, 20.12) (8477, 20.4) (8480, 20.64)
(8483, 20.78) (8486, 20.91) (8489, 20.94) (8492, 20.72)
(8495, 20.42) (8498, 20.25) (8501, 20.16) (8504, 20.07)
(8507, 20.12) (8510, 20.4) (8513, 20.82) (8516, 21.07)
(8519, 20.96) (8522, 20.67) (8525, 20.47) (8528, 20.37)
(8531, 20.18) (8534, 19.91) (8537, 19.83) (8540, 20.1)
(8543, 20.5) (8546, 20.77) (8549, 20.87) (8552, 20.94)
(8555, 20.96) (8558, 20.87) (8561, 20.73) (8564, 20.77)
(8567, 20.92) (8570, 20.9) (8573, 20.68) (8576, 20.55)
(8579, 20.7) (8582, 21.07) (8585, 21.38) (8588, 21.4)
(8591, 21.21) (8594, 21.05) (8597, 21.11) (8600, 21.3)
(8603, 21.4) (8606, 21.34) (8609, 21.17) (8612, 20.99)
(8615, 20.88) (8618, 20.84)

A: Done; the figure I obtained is 1.4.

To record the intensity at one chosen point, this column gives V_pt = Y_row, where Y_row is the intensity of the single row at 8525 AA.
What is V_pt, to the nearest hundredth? 20.47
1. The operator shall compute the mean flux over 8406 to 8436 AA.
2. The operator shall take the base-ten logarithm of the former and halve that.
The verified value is 0.656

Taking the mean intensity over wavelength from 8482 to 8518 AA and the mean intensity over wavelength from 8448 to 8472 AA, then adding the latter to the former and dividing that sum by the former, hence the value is 1.98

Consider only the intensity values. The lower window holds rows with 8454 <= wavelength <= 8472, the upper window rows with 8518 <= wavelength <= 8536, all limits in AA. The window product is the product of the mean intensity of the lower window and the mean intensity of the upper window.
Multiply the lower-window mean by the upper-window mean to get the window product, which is 408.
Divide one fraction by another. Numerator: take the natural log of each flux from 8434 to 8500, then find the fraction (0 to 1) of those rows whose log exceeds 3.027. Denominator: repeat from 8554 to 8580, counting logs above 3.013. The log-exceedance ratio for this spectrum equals 0.36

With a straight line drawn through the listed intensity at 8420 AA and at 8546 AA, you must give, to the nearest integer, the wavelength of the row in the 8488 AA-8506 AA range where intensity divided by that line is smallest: 8504 AA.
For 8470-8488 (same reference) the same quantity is 8471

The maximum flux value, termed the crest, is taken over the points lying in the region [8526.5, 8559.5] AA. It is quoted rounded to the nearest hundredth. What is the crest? 20.96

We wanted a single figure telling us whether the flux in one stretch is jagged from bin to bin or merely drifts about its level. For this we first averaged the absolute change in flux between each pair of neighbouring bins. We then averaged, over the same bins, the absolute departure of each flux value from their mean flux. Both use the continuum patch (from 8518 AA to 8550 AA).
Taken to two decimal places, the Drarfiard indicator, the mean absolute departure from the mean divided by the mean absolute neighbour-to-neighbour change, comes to 1.44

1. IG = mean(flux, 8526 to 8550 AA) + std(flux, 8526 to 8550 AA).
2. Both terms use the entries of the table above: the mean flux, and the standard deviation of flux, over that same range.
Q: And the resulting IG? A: 20.7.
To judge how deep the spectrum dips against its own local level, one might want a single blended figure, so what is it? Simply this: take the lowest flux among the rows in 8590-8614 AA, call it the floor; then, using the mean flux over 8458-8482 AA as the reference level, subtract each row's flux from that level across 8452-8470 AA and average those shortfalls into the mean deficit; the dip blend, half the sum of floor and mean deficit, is 10.5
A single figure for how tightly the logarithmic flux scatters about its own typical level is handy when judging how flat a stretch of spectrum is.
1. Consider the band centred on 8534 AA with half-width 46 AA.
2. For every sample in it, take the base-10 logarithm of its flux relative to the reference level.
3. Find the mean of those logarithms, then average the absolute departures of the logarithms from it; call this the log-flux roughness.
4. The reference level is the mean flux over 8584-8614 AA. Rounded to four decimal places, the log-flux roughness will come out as 0.0063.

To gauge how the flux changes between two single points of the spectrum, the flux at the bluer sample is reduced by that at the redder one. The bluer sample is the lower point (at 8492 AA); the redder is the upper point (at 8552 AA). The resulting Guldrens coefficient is -0.2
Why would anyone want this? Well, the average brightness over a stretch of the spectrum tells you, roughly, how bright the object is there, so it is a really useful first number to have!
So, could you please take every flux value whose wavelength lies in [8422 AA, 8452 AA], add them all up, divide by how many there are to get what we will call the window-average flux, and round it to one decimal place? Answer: 20.6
